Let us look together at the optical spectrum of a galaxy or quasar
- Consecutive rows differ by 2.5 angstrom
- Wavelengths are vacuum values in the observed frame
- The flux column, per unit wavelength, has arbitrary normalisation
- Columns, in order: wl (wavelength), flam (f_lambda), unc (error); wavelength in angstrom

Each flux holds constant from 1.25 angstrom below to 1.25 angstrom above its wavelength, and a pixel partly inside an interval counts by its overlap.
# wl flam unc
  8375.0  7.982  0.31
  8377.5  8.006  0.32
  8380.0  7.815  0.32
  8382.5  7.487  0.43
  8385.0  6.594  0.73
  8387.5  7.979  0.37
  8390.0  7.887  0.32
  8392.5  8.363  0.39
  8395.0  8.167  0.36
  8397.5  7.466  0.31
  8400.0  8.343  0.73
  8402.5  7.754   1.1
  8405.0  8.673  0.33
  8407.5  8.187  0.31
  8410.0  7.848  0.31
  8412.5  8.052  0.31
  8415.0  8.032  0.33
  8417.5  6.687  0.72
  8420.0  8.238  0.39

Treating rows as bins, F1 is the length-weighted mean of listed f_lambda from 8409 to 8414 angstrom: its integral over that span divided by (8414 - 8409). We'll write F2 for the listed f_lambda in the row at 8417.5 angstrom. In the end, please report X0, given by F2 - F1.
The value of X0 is -1.3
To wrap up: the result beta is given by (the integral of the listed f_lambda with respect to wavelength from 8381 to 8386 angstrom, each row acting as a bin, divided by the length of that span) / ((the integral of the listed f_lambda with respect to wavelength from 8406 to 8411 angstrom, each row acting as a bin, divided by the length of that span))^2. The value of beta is 0.109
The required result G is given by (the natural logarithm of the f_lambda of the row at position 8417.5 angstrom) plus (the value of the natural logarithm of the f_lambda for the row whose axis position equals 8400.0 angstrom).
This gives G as 4.02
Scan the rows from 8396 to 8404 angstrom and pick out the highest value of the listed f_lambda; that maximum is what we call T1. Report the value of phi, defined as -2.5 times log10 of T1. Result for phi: -2.30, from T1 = 8.343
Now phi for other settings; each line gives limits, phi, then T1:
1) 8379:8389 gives -2.25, 7.979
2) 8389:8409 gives -2.35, 8.673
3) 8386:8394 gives -2.31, 8.363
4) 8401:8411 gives -2.35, 8.673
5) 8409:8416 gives -2.26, 8.052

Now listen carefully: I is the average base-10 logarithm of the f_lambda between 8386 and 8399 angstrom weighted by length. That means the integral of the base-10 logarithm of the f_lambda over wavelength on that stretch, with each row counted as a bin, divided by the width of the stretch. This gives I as 0.900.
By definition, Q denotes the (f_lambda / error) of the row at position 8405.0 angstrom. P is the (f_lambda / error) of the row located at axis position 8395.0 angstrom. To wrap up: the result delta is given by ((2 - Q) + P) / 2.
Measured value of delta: -0.8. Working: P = 23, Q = 26.3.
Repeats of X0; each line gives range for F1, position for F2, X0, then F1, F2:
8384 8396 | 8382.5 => -0.3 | 7.82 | 7.487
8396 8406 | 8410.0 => -0.2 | 8.05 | 7.848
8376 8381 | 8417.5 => -1.2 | 7.92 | 6.687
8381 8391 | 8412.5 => 0.6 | 7.48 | 8.052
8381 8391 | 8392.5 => 0.9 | 7.48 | 8.363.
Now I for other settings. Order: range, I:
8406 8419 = 0.890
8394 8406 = 0.906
